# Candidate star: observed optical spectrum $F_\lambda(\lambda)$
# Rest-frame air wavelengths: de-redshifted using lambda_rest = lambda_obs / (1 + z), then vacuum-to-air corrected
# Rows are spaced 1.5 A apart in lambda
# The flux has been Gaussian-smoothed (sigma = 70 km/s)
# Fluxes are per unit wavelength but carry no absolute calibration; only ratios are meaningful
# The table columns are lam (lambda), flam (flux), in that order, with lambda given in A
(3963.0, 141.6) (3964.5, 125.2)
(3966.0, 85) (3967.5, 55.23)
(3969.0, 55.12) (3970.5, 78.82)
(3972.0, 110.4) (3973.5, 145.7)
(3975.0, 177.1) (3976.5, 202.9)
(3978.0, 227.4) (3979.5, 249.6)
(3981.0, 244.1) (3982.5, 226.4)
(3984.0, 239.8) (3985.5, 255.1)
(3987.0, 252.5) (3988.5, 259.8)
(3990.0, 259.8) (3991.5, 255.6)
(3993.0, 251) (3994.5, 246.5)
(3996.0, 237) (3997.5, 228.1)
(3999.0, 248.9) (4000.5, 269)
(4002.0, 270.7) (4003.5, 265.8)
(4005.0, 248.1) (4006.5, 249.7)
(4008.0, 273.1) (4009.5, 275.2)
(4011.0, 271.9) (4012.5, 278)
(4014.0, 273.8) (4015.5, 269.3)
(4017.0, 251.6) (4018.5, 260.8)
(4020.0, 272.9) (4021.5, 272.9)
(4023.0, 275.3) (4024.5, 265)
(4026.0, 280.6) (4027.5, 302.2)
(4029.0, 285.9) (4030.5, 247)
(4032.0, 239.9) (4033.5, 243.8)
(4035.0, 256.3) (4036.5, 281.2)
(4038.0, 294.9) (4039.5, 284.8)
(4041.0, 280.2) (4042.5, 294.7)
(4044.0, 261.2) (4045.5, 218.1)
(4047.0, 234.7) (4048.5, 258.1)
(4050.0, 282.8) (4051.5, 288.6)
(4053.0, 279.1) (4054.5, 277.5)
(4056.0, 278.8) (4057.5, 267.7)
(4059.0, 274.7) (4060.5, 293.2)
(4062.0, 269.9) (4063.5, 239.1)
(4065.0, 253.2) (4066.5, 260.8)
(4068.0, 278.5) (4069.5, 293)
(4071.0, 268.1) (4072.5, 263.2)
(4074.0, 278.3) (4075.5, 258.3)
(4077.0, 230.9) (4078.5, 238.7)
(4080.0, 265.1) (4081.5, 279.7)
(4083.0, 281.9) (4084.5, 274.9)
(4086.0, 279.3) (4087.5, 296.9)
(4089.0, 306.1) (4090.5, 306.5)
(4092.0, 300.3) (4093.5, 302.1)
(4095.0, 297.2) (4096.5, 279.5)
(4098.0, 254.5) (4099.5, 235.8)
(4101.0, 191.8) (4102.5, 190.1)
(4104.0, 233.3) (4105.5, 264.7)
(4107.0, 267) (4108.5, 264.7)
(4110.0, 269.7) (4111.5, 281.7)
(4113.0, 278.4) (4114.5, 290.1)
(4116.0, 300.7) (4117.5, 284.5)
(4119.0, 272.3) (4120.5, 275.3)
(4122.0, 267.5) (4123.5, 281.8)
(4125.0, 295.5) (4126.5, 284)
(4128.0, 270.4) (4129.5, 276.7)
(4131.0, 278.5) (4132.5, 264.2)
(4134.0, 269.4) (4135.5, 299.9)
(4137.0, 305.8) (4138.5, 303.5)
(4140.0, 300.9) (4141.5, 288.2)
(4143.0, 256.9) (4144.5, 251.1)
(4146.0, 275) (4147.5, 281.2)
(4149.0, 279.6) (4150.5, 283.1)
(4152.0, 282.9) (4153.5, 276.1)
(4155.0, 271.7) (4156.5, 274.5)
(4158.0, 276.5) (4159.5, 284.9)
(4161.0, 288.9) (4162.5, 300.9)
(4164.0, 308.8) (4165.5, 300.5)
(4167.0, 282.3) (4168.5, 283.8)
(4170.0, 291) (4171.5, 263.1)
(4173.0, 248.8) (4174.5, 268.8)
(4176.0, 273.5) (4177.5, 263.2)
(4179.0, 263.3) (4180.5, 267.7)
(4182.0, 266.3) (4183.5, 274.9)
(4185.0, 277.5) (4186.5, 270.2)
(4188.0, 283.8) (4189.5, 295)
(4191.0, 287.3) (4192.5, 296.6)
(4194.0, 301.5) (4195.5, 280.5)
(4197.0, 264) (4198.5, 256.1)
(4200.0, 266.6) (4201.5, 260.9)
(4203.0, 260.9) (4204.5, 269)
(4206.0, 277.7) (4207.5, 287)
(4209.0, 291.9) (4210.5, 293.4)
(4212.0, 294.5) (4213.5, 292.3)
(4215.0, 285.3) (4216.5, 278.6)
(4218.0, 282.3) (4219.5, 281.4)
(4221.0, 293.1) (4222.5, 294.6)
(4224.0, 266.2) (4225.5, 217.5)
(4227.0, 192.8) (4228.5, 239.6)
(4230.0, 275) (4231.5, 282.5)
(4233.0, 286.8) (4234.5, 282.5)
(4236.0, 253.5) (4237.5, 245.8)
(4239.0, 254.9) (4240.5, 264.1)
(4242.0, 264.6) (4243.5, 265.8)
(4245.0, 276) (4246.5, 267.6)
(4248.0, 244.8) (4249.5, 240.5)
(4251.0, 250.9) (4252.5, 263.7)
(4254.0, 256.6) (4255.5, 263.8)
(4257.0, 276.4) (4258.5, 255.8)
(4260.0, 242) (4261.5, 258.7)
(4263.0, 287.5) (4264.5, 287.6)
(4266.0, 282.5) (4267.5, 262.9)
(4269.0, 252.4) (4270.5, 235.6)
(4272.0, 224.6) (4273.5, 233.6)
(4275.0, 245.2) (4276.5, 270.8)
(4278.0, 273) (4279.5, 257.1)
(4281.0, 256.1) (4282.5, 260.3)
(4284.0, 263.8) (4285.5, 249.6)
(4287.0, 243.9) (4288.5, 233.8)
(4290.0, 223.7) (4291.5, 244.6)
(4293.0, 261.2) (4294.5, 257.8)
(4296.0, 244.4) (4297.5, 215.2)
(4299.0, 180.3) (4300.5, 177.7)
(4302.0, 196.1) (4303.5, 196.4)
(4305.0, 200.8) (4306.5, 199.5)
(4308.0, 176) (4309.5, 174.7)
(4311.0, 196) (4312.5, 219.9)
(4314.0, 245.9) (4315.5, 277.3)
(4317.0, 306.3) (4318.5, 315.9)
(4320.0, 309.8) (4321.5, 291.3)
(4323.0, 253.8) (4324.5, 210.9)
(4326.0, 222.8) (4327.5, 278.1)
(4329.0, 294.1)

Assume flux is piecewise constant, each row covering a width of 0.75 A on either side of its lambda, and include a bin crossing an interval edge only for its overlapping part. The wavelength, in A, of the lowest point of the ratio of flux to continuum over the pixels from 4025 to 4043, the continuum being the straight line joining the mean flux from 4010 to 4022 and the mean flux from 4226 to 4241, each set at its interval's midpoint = 4032.0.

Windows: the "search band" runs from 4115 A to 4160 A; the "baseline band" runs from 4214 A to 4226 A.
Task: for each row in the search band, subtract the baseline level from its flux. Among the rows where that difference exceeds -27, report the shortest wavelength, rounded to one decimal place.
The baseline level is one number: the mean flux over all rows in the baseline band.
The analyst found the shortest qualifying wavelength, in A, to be 4116.0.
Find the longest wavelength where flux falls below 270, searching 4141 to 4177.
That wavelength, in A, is 4174.5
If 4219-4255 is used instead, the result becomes 4254.0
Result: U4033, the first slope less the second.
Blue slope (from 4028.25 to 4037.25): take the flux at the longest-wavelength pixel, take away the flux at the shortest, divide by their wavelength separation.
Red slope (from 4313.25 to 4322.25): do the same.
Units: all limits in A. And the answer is -6.7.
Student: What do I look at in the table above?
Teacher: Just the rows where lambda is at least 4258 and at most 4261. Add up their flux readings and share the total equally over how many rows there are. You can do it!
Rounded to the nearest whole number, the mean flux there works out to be 249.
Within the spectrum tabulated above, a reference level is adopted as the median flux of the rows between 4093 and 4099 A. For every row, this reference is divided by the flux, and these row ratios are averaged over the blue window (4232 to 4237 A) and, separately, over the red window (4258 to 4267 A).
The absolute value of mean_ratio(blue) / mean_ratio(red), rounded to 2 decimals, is 0.98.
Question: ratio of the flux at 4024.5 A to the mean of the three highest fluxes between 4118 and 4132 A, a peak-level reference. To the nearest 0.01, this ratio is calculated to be 0.92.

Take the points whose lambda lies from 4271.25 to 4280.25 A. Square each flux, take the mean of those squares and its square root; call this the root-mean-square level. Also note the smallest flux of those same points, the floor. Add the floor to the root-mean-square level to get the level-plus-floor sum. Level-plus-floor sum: 476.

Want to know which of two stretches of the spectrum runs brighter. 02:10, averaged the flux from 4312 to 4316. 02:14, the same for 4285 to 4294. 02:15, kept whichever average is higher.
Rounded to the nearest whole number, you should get 248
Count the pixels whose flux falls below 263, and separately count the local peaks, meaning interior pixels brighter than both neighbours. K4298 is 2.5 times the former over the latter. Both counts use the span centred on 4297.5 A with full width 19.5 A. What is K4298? 16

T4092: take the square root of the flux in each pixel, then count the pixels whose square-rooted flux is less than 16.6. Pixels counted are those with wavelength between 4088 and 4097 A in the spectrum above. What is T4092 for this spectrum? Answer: 0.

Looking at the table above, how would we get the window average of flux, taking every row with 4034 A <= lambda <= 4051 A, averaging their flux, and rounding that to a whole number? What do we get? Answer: 268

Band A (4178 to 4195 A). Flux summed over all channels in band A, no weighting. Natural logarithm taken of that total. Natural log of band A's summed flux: 8.03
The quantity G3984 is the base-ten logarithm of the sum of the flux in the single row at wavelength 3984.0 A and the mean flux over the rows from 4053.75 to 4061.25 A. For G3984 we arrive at 2.71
